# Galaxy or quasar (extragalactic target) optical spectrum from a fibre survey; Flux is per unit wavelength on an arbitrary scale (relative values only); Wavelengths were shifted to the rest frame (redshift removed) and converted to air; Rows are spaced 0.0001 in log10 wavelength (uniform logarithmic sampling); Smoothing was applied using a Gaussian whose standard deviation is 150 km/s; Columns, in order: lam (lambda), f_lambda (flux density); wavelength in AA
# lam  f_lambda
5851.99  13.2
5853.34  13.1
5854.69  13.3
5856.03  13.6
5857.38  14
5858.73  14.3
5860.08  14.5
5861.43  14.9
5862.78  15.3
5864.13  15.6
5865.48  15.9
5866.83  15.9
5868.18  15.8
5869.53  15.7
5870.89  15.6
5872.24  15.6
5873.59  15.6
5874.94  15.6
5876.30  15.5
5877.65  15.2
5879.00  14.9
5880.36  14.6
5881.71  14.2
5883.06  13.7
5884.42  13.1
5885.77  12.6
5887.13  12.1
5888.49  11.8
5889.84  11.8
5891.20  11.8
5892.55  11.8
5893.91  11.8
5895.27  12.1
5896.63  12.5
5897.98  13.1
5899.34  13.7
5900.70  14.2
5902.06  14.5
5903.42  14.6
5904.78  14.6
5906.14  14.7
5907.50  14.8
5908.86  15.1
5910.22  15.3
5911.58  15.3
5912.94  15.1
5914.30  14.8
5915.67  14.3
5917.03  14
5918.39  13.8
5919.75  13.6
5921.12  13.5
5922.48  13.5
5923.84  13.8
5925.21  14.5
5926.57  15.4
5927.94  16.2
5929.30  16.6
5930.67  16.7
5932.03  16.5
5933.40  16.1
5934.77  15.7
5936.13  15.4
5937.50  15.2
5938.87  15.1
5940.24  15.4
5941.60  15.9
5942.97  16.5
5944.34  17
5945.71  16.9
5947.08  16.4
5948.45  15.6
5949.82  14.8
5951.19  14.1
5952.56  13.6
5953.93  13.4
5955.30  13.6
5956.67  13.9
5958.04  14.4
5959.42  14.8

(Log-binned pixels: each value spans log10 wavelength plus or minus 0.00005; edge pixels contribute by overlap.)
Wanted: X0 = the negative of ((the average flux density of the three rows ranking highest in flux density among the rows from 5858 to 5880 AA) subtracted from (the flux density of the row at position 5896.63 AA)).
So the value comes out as 3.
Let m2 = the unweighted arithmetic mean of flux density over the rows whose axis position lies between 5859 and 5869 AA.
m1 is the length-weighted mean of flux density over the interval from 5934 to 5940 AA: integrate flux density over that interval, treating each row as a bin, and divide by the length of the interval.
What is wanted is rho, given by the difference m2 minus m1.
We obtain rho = 0.1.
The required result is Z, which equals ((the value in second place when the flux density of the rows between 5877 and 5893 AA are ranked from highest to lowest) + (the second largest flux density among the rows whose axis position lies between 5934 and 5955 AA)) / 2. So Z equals 15.9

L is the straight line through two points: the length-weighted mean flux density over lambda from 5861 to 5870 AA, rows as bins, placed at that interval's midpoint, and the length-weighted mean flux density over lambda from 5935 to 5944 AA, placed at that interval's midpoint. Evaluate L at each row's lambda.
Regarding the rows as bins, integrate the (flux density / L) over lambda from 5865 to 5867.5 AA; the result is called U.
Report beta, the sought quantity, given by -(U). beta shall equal -2.5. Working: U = 2.55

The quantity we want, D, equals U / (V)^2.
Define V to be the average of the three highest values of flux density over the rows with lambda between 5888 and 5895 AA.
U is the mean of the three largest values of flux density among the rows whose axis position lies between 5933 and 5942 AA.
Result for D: 0.114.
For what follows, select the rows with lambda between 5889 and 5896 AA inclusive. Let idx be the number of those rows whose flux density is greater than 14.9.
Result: 0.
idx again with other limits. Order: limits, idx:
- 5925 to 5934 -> 6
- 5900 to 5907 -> 0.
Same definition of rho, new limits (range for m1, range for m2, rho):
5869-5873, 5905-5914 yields -0.6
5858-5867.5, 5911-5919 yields -0.6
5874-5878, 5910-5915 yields -0.3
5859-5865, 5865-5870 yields 0.8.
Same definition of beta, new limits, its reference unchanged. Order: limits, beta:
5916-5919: -2.7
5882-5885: -2.6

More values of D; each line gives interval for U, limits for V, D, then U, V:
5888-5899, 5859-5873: 0.050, 12.6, 16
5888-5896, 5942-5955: 0.042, 11.9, 17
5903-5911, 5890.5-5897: 0.102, 15.1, 12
